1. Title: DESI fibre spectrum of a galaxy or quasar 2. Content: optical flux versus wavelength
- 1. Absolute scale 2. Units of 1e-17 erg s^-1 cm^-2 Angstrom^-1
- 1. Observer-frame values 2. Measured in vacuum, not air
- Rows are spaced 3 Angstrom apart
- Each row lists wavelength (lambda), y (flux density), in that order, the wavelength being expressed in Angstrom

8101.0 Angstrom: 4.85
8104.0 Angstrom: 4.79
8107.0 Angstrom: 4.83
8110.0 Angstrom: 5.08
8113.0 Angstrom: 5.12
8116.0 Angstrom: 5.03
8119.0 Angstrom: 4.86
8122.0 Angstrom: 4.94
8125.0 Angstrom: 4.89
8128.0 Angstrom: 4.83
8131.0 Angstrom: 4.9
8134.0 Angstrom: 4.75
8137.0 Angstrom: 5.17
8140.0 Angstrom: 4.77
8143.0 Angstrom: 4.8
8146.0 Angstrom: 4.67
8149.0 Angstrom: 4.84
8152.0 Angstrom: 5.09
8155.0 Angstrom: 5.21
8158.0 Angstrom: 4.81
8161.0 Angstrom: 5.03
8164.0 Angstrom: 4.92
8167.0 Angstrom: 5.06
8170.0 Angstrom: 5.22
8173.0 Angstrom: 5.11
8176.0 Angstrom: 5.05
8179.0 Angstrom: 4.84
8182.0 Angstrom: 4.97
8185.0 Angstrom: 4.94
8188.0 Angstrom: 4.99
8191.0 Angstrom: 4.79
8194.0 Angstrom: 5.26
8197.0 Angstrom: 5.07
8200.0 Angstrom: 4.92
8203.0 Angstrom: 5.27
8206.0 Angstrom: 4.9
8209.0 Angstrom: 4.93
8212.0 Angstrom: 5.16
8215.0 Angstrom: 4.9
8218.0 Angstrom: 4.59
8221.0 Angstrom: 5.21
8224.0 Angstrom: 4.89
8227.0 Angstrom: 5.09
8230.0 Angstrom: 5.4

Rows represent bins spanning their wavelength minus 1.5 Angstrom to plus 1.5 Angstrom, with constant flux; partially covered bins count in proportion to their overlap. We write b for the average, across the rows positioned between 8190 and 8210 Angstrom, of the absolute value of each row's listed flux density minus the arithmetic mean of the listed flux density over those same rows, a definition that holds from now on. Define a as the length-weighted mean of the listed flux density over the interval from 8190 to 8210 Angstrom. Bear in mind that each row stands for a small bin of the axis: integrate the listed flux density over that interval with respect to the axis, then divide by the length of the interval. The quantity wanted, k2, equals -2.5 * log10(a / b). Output -3.78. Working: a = 5.03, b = 0.154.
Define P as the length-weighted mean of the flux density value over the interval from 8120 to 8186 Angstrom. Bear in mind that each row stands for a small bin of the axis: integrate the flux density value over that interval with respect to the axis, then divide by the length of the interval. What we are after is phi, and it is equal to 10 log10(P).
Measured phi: 6.94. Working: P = 4.95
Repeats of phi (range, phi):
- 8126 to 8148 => 6.85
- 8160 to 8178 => 7.04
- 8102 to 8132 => 6.93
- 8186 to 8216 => 7.01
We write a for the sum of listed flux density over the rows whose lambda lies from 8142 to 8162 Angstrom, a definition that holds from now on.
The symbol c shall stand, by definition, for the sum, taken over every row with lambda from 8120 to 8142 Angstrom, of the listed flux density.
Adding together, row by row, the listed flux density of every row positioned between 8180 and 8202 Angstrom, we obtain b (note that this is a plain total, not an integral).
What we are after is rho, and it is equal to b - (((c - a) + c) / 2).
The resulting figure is 17.9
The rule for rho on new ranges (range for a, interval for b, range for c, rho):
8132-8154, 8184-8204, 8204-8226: 17.7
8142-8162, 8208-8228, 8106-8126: 17.2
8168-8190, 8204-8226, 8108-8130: 17.4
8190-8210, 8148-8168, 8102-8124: 17.9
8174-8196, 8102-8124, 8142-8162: 17.6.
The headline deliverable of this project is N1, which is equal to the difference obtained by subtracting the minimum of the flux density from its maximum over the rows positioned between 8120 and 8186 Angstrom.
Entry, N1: 0.55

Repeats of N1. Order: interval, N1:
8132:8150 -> 0.50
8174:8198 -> 0.47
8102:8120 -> 0.33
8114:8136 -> 0.28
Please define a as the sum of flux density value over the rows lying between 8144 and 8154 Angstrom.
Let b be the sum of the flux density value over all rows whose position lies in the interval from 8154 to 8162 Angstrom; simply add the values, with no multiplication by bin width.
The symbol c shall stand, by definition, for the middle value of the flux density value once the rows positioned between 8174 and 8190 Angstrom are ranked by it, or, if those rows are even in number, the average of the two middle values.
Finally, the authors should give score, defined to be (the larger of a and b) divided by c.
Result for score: 3.0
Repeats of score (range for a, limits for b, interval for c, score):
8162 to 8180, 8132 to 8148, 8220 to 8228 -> 5.9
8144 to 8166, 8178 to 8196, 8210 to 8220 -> 7.1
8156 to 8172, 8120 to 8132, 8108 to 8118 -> 4.9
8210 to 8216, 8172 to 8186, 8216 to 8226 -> 5.1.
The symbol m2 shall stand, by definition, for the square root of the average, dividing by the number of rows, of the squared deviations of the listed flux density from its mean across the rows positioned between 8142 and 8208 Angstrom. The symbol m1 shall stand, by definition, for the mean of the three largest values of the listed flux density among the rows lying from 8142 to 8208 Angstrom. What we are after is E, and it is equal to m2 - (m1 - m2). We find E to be -4.93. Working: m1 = 5.25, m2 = 0.161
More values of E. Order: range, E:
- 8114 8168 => -4.87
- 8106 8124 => -4.86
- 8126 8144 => -4.68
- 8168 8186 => -4.88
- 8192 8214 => -4.93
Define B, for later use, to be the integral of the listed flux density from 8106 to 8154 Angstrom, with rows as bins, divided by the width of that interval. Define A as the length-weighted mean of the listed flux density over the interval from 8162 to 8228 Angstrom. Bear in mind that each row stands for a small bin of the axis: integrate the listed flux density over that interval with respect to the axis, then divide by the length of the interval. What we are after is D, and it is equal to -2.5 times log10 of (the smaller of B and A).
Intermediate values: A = 5.00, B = 4.91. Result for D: -1.73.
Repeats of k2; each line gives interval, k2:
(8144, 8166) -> -3.82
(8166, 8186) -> -4.31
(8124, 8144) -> -4.25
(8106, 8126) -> -4.28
